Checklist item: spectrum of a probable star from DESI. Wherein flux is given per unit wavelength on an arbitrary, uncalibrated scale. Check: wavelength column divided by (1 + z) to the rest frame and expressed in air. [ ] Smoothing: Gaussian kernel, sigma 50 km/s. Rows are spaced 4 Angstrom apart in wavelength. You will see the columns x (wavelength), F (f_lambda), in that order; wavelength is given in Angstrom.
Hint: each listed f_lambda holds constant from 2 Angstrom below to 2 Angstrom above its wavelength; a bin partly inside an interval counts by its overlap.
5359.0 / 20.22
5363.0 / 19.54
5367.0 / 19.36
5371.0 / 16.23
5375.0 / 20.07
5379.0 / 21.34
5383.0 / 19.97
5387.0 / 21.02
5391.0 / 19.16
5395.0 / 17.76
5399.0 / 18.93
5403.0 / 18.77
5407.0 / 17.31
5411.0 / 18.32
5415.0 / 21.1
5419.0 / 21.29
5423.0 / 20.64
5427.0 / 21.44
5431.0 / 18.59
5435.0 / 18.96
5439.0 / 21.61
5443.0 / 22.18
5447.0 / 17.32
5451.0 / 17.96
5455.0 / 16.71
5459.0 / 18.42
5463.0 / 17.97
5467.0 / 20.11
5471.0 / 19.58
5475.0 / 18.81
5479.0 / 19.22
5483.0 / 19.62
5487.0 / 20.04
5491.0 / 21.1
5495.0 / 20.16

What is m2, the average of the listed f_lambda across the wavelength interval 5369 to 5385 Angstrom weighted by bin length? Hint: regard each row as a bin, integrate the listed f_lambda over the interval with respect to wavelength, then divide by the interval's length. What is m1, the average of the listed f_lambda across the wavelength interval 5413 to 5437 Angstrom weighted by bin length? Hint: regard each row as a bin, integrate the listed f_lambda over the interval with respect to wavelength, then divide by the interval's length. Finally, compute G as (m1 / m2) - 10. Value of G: -8.95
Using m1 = 20.3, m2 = 19.4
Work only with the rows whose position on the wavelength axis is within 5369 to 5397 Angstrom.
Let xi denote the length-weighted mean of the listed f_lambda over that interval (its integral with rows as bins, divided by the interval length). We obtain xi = 19.4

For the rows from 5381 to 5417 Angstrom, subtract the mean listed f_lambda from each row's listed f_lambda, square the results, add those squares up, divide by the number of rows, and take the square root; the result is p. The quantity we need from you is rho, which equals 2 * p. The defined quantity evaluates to 2.5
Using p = 1.3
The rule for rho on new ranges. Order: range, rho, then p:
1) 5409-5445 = 2.7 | 1.4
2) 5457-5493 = 1.8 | 0.9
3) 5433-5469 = 3.6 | 1.8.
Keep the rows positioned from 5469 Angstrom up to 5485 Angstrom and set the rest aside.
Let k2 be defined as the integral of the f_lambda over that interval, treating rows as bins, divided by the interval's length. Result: 19.3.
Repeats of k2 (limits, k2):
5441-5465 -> 18.4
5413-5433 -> 20.6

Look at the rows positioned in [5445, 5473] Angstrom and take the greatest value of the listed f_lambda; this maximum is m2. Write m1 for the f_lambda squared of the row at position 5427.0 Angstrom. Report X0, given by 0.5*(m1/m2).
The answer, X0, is 11.4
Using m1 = 460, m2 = 20.11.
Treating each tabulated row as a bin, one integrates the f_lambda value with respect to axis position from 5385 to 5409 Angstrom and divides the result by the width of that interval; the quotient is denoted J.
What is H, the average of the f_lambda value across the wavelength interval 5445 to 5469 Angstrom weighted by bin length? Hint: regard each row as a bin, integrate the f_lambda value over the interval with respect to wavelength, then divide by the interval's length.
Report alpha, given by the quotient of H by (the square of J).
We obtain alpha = 0.0510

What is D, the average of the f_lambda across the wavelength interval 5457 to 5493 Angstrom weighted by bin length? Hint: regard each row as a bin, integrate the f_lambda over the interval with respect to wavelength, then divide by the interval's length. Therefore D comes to 19.4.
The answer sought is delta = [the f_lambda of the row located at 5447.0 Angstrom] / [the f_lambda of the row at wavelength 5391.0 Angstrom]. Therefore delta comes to 0.90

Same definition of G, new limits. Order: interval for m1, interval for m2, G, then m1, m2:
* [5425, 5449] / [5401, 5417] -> -8.94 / 20.0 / 18.9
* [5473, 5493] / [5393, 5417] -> -8.94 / 19.8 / 18.7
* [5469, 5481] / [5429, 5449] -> -9.03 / 19.2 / 19.7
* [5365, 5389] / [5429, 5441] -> -9.00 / 19.7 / 19.7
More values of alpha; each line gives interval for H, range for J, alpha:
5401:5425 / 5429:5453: 0.0518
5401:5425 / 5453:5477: 0.0566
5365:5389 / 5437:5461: 0.0543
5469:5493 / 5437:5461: 0.0545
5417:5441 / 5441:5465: 0.0601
